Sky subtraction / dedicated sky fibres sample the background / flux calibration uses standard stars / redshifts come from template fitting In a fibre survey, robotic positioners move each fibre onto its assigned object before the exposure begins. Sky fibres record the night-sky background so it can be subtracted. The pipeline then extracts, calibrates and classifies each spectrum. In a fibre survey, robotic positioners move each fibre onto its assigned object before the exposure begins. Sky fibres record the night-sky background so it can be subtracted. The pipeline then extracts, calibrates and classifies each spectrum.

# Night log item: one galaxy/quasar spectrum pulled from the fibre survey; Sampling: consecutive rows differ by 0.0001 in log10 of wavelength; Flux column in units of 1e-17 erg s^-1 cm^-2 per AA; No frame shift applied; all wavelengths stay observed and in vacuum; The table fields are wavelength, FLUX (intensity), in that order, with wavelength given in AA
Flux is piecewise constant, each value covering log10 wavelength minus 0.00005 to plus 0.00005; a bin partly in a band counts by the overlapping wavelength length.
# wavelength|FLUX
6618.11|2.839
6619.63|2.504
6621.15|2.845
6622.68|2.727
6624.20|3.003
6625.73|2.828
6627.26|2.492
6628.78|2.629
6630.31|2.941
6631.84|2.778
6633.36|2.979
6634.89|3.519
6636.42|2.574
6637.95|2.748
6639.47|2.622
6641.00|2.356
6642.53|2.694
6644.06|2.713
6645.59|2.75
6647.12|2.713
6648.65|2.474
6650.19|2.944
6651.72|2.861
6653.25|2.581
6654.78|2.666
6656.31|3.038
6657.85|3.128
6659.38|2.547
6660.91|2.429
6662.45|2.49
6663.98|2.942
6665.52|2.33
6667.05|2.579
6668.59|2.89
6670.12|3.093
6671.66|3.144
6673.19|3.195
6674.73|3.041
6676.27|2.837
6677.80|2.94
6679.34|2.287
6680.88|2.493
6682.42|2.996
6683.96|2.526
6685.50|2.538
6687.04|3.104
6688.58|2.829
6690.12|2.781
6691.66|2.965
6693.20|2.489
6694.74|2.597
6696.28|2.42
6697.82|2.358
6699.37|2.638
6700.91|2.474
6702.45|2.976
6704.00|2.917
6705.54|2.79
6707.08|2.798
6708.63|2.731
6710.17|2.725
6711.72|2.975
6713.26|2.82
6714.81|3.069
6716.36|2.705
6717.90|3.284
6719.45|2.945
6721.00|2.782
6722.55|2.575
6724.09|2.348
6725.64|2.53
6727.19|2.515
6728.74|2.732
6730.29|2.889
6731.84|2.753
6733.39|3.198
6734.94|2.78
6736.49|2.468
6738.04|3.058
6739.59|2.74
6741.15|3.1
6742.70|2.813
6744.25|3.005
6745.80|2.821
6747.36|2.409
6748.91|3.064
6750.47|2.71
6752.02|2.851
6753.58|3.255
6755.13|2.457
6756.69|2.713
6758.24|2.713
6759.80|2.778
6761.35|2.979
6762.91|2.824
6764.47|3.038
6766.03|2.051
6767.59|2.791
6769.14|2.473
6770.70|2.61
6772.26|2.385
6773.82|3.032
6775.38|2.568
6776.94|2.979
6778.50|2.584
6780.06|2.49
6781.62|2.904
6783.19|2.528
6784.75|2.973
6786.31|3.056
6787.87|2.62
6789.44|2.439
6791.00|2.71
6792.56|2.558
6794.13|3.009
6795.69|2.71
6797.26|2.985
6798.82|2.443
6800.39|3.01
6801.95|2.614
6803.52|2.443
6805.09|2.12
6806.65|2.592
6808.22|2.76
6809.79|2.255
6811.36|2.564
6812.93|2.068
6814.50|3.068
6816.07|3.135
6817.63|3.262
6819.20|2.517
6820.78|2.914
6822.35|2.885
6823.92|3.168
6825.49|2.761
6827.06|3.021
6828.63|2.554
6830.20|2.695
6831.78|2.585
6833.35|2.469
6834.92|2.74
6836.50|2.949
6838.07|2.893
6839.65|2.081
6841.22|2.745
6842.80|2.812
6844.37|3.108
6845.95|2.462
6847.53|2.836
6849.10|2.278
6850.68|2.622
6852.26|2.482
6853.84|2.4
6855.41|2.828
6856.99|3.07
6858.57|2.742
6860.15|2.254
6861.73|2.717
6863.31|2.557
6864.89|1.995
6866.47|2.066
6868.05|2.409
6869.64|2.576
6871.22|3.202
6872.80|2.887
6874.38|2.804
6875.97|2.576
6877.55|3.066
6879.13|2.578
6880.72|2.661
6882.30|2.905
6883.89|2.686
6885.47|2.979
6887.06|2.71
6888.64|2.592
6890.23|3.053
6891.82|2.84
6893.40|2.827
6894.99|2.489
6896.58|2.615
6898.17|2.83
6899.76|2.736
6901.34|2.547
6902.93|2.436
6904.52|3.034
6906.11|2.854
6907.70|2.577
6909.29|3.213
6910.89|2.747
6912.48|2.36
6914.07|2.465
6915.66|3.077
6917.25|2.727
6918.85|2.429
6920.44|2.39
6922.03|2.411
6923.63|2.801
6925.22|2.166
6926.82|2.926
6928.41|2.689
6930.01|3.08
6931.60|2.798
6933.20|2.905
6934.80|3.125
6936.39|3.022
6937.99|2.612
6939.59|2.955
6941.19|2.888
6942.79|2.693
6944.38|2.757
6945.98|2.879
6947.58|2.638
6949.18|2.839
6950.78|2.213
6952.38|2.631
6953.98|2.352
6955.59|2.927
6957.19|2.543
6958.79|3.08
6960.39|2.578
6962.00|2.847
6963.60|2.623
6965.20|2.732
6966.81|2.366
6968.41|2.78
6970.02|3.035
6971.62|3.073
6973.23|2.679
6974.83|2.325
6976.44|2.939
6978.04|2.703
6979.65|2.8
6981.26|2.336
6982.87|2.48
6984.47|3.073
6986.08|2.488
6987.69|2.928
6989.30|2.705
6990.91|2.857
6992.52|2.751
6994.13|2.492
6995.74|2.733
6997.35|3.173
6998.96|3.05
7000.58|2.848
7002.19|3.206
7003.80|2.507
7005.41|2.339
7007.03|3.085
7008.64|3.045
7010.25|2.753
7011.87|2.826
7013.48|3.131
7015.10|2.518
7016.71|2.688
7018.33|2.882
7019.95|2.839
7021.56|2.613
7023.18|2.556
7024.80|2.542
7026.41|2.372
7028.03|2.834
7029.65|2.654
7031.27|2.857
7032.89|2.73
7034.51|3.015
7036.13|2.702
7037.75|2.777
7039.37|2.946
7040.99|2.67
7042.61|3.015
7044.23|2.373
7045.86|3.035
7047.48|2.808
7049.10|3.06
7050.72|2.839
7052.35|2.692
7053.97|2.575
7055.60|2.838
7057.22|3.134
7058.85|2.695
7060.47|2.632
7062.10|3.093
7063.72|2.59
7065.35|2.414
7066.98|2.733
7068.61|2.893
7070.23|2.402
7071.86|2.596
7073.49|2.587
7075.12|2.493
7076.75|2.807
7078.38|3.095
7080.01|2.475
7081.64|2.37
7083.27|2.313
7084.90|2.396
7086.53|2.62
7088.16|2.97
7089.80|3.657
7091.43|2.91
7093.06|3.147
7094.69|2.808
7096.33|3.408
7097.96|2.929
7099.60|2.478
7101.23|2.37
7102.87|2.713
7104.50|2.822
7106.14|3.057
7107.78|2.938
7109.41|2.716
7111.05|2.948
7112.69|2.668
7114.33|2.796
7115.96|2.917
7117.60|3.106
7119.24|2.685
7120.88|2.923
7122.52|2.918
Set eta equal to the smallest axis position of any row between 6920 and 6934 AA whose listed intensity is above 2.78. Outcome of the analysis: 6923.63 AA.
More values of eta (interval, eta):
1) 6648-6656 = 6650.19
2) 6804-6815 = 6814.50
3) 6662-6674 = 6663.98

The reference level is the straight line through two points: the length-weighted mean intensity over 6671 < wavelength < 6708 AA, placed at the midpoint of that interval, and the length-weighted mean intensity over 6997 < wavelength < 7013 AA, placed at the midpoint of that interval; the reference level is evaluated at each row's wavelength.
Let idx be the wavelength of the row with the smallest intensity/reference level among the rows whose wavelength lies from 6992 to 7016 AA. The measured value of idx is 7005.41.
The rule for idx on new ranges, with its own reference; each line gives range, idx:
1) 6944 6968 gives 6950.78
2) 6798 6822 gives 6812.93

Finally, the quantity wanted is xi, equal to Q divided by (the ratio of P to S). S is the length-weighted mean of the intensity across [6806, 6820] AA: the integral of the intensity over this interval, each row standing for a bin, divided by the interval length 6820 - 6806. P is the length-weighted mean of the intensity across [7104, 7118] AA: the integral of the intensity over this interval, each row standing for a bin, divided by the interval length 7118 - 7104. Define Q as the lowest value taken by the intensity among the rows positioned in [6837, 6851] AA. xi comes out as 1.94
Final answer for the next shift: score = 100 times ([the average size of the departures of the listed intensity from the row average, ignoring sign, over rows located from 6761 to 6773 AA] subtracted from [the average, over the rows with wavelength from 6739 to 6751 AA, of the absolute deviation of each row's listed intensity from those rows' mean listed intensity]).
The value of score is -10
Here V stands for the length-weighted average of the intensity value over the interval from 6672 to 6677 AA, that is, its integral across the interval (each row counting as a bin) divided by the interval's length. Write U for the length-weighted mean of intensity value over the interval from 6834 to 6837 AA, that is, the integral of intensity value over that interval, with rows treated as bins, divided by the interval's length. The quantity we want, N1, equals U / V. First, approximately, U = 2.82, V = 3.04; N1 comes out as 0.93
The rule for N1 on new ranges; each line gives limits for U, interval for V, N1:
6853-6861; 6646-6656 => 0.98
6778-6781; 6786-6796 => 0.94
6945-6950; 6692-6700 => 1.10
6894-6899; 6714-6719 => 0.88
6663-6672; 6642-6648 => 1.03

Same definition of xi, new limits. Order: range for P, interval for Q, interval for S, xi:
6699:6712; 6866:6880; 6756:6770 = 2.01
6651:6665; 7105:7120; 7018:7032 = 2.61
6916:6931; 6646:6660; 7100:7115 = 2.60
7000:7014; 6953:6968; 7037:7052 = 2.33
